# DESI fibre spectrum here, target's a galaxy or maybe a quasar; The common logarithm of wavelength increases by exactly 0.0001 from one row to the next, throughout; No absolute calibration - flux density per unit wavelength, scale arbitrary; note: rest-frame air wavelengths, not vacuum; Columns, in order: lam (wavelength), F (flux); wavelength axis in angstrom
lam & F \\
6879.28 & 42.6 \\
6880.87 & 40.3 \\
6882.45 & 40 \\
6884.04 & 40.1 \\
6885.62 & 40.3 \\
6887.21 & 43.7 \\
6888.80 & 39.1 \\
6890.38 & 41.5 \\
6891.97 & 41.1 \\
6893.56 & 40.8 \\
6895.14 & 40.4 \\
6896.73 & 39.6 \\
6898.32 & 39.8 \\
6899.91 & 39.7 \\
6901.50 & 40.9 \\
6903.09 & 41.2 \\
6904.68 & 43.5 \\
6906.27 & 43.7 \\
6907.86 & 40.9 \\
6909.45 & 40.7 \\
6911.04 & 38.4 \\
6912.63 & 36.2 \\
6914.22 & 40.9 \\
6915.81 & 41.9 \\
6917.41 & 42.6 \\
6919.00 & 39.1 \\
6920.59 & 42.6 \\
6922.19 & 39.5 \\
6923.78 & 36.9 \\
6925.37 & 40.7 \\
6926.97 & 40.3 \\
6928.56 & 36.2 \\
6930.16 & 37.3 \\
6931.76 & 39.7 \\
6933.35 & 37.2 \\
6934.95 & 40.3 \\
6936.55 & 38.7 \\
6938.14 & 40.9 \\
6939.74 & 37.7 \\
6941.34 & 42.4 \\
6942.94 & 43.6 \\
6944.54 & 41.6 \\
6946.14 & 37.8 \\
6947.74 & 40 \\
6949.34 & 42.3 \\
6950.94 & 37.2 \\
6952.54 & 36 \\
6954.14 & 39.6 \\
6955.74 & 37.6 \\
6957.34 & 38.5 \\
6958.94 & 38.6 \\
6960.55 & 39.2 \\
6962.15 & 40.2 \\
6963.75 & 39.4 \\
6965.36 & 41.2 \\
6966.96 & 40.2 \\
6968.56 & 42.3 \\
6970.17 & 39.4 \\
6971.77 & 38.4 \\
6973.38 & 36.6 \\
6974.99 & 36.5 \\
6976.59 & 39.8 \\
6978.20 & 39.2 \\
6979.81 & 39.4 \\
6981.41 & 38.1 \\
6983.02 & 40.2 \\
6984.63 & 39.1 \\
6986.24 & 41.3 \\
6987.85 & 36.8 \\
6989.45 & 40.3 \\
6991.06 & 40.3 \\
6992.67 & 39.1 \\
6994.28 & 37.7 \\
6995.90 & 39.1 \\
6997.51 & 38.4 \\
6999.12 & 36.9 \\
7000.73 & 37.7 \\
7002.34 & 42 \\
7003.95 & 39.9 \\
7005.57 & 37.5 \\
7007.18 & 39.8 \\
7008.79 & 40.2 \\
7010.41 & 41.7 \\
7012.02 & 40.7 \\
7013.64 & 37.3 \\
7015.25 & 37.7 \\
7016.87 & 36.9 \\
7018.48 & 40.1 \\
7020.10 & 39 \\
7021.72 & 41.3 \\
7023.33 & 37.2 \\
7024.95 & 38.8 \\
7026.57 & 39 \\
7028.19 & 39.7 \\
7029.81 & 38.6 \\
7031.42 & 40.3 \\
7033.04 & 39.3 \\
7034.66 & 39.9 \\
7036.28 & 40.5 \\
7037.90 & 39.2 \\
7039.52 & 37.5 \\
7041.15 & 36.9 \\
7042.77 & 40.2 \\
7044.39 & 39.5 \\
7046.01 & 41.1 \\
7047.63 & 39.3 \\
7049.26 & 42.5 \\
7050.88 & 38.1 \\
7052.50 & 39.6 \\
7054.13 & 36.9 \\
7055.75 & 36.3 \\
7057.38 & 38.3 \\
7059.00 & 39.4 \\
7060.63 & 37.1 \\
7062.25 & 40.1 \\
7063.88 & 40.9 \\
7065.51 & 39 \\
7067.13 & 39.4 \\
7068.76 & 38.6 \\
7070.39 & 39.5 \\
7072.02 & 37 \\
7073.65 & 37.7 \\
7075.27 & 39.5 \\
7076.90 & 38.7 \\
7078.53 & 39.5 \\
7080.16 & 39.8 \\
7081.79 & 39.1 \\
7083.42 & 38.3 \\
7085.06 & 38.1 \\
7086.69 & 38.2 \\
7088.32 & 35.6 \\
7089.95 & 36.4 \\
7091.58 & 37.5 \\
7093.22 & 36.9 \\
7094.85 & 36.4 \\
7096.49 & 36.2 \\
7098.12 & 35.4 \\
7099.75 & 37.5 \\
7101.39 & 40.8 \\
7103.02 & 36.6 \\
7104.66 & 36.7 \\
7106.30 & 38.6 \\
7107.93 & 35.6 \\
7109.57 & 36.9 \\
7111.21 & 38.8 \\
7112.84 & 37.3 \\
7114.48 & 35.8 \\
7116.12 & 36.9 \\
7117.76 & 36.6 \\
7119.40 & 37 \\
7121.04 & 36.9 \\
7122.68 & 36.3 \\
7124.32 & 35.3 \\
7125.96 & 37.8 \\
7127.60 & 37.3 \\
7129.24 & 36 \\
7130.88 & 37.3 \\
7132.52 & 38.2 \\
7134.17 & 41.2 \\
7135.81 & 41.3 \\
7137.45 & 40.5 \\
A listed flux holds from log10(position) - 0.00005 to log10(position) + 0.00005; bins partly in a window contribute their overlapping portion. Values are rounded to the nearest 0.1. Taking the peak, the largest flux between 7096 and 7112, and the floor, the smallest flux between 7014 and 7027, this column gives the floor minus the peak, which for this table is -3.9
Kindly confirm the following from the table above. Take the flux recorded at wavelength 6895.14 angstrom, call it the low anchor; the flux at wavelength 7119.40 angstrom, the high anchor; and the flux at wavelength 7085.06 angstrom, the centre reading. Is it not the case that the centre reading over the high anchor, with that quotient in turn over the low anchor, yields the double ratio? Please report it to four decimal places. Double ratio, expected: 0.0255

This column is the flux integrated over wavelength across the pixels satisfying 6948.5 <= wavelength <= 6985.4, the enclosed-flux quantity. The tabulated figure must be 1442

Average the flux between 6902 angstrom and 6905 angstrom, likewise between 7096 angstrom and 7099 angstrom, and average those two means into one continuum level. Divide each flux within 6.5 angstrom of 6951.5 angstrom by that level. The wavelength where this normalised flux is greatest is 6949.34 angstrom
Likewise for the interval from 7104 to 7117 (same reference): 7111.21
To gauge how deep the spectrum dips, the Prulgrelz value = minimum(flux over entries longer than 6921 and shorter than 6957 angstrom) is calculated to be 36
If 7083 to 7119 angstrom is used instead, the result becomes 35.4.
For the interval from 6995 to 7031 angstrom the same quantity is 36.9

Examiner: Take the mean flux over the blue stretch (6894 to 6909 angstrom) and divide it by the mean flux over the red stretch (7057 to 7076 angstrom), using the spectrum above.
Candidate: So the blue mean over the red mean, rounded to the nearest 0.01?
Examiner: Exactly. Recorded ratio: 1.06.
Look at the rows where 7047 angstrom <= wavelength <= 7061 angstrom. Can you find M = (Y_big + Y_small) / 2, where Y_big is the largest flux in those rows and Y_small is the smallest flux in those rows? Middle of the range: 39.4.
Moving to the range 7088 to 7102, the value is 38.1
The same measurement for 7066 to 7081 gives 38.4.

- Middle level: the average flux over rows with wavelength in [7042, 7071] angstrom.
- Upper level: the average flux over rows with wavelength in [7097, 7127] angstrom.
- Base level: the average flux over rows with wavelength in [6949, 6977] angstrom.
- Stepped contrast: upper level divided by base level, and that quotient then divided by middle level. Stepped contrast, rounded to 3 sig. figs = 0.0242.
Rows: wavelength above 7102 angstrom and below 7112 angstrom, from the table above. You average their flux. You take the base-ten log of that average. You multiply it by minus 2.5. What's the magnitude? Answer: -3.93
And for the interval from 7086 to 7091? -3.91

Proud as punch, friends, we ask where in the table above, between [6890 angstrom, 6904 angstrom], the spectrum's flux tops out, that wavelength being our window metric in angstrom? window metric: 6890.38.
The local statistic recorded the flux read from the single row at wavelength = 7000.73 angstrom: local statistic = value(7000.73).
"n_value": 37.7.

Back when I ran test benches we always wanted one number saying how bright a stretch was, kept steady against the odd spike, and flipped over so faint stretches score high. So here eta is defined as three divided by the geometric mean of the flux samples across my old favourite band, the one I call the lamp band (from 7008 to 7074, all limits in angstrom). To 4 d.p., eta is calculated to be 0.0768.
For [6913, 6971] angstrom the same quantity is 0.0756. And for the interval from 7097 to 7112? 0.0802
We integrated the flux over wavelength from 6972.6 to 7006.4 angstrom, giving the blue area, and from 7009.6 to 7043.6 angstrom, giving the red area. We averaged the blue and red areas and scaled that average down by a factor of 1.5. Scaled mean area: 881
